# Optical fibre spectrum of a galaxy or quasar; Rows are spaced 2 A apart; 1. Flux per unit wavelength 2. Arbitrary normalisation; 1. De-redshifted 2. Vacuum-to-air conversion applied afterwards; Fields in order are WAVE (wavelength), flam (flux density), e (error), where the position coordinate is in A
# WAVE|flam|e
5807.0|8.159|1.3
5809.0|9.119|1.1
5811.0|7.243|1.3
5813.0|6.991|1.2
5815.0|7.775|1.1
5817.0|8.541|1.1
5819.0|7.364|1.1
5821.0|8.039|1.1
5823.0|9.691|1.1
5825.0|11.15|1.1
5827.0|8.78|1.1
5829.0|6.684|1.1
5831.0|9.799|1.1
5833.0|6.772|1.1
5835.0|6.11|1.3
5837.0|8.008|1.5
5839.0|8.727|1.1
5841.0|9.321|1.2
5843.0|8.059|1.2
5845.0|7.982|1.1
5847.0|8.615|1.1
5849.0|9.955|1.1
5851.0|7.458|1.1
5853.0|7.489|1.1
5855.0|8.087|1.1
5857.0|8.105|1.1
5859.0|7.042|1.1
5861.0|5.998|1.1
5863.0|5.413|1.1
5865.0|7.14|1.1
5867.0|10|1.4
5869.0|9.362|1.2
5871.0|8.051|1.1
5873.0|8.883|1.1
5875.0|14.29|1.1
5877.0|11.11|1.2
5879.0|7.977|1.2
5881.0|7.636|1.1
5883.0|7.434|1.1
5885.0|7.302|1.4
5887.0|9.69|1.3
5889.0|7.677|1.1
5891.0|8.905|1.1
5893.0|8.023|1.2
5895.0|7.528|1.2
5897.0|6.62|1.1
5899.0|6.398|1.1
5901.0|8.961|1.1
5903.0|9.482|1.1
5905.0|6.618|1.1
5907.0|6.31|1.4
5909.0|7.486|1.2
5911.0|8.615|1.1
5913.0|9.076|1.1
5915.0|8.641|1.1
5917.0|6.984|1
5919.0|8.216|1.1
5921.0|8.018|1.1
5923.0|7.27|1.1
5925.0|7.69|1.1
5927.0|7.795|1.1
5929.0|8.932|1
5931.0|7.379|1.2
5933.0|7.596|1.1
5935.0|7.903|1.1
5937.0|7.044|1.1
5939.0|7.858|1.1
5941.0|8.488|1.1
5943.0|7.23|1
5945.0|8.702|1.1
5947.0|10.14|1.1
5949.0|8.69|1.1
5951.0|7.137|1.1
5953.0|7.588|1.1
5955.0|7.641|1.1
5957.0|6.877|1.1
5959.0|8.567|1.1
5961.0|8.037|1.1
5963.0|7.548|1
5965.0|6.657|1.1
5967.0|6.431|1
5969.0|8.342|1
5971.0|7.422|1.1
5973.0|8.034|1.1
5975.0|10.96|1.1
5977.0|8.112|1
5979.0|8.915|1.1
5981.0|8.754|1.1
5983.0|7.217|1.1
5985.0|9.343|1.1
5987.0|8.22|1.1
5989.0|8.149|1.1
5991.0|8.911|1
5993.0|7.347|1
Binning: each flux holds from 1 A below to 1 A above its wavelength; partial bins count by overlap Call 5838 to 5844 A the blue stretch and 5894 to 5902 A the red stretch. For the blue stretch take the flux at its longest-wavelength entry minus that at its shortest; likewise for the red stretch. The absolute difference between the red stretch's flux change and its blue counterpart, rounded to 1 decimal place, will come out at 2.1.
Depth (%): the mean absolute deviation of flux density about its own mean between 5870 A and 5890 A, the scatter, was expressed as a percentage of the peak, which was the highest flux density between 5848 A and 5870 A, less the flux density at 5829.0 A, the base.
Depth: 49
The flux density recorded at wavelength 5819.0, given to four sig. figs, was 7.364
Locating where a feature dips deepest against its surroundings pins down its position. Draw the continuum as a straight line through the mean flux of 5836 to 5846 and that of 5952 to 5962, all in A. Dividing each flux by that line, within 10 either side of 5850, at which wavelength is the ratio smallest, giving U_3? 5859.0 A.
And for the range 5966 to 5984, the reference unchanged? 5967.0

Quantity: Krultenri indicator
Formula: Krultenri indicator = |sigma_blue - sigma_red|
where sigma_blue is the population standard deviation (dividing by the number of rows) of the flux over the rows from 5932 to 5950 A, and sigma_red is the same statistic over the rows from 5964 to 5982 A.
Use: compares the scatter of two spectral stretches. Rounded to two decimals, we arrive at 0.38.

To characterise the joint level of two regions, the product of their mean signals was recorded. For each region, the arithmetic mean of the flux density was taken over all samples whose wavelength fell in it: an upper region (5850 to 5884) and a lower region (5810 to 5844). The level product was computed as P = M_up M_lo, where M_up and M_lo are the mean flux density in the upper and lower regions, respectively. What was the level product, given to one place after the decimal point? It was 68.1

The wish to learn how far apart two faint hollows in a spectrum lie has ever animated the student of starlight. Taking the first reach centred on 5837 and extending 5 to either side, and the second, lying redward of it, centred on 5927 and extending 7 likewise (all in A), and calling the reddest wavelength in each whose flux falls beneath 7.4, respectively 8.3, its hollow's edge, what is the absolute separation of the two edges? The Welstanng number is 98 A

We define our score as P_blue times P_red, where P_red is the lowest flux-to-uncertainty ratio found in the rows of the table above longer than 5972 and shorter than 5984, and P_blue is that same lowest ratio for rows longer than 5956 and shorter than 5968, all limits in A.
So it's 40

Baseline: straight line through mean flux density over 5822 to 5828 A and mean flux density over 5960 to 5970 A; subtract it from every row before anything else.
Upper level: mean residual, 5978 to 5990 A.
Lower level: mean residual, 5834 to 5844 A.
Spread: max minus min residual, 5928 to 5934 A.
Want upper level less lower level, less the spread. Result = 1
